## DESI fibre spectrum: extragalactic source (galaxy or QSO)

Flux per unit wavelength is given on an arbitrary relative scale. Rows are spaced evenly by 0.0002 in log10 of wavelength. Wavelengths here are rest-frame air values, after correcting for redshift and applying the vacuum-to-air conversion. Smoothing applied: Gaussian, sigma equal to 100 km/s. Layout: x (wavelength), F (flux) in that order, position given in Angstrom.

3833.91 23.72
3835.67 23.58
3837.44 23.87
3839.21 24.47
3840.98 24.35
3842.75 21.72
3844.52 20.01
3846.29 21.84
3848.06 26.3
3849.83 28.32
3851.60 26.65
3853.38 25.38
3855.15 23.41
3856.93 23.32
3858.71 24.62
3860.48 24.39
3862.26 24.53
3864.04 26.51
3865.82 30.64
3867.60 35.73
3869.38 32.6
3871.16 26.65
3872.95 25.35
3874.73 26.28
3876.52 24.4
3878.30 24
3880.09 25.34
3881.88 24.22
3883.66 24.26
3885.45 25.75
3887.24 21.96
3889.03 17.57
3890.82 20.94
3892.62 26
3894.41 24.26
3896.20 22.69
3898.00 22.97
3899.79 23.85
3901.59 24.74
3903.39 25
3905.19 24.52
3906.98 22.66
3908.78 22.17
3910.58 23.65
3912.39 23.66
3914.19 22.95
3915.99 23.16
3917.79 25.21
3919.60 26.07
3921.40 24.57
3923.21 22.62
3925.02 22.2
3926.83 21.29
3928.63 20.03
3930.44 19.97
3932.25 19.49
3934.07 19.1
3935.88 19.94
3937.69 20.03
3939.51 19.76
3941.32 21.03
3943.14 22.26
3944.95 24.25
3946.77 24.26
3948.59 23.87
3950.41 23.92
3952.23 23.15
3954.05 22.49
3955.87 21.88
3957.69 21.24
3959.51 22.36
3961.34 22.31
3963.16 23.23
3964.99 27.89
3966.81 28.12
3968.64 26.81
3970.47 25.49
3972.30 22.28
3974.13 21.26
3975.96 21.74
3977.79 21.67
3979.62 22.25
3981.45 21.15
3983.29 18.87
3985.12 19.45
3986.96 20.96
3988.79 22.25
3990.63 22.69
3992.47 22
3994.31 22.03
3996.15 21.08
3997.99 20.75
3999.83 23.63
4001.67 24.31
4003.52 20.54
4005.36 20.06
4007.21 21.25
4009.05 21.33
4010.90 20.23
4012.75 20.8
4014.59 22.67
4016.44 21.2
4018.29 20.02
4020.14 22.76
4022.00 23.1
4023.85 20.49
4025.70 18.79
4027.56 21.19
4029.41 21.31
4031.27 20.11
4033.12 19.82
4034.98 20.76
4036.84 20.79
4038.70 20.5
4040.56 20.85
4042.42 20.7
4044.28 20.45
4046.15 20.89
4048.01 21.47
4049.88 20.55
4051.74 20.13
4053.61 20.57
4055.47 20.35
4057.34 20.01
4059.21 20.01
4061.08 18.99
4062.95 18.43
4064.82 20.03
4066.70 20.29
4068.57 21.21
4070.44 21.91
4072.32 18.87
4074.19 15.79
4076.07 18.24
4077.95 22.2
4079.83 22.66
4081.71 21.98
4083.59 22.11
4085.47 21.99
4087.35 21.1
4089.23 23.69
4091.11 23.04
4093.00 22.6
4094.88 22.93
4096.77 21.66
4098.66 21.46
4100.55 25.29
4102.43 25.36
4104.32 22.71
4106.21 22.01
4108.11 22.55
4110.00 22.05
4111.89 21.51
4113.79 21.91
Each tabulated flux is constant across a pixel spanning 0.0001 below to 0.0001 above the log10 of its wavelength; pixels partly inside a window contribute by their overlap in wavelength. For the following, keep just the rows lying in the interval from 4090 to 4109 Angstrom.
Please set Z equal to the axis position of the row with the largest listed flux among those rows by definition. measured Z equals 4102.43 Angstrom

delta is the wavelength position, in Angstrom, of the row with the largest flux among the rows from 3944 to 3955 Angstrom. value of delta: 3946.77 Angstrom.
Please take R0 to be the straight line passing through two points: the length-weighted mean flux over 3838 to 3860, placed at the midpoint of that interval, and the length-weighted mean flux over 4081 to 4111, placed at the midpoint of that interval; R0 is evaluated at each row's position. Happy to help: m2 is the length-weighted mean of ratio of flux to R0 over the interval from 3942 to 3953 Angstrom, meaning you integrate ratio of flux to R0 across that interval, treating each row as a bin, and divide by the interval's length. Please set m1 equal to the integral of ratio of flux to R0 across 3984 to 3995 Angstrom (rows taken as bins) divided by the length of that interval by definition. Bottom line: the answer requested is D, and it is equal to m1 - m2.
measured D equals -0.08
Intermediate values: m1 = 0.92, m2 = 1.00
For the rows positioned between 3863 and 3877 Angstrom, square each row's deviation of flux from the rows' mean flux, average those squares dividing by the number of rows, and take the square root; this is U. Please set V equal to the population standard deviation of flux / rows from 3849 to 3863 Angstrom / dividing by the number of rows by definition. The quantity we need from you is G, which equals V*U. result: 5.9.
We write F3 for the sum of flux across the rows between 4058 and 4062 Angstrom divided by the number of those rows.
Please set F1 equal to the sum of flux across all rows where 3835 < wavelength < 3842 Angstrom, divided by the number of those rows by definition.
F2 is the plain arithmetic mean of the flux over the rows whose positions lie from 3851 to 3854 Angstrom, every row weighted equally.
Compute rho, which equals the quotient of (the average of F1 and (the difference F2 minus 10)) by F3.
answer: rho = 1.03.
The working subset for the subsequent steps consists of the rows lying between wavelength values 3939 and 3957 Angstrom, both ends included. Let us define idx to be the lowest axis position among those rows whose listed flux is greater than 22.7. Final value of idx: 3944.95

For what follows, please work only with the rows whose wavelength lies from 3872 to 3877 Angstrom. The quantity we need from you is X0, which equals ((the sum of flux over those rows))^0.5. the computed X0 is 8.7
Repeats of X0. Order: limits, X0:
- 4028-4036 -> 9.1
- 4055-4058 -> 6.4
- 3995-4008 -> 12.3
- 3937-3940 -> 6.3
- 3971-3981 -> 10.4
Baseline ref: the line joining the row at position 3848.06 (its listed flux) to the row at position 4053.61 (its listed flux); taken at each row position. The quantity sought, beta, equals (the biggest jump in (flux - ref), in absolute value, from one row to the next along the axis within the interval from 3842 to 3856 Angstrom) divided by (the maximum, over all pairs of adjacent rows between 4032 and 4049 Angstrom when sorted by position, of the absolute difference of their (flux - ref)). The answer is 4.55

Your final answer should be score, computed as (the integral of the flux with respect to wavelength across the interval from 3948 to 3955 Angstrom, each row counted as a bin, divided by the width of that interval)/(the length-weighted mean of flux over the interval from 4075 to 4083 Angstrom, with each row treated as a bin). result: 1.10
